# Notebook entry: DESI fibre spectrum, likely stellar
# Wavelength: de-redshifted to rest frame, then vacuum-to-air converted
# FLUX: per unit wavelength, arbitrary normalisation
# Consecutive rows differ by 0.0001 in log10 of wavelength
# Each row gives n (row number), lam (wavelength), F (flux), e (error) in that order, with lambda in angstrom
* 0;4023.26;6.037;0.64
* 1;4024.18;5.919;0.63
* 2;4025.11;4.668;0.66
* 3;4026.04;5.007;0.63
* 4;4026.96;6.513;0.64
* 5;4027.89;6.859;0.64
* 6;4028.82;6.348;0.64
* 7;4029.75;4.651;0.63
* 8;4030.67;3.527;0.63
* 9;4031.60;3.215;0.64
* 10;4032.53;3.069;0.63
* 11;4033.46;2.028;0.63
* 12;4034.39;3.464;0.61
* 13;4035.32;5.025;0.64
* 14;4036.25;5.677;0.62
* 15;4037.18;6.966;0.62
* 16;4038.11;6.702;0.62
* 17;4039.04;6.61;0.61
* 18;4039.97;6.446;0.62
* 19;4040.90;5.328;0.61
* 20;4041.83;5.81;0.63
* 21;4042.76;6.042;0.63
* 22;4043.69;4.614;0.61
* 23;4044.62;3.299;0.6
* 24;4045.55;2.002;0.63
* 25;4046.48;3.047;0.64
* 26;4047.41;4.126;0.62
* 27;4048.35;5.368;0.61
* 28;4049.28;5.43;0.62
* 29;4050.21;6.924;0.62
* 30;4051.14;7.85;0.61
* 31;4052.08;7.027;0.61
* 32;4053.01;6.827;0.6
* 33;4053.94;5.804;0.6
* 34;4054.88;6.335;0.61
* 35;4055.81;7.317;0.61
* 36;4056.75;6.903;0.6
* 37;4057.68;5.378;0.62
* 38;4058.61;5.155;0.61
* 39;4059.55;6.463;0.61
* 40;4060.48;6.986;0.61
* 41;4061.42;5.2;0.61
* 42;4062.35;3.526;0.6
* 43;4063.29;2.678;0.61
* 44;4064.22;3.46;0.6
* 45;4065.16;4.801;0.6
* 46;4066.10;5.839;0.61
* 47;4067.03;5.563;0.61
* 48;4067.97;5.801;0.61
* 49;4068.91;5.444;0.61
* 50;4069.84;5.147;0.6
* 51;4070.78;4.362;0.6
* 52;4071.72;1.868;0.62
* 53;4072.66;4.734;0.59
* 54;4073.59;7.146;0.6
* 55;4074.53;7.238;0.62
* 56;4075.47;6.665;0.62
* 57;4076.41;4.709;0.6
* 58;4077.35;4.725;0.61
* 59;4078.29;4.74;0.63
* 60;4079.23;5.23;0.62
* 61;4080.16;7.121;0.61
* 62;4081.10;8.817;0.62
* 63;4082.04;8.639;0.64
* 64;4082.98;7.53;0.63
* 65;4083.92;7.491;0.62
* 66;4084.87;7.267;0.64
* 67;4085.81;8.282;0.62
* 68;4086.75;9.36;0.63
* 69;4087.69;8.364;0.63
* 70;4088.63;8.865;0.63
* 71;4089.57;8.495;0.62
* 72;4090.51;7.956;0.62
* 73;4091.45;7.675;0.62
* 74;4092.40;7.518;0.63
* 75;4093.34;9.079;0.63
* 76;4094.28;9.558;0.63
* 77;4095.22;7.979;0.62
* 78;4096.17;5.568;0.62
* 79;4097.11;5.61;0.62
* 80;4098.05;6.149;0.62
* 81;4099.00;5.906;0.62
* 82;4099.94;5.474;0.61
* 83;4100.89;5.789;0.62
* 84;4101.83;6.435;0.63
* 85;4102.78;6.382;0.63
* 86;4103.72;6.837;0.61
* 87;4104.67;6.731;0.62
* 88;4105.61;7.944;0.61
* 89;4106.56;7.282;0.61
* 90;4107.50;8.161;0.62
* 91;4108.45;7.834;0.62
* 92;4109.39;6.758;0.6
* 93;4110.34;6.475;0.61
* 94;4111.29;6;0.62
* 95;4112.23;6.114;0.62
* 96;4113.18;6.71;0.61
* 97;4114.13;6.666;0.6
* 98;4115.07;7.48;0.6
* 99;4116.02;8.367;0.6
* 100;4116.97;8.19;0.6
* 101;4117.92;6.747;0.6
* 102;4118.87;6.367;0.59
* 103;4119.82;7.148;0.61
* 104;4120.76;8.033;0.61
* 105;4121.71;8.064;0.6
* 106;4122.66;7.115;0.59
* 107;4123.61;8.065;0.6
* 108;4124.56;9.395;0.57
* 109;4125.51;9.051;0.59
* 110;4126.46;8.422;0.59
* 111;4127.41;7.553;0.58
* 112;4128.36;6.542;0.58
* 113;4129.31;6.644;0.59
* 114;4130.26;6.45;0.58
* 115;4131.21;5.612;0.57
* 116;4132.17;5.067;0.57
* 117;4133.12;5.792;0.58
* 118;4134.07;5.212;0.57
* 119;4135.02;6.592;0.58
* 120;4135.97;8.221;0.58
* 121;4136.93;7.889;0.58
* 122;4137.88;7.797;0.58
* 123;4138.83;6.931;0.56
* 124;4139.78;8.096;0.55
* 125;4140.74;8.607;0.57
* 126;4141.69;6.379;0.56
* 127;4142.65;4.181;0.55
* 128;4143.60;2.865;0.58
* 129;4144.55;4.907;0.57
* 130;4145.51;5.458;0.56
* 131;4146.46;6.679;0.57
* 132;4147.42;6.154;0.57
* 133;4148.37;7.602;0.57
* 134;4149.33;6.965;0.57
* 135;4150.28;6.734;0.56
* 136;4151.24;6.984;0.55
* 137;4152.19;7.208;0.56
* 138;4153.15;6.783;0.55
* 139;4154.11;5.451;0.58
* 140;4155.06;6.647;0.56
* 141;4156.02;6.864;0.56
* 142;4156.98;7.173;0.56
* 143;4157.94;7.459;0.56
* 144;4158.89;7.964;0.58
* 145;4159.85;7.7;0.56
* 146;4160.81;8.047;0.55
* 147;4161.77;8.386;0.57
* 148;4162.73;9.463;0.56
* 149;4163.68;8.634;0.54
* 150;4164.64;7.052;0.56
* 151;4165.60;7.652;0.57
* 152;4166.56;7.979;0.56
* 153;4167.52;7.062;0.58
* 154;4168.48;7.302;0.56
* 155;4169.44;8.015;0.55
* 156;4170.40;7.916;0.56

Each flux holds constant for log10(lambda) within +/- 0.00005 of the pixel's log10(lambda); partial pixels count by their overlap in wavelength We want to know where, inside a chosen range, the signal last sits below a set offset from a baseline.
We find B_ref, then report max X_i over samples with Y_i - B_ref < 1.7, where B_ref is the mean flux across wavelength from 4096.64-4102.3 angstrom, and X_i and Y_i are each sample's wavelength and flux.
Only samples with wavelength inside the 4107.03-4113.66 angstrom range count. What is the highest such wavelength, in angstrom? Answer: 4113.18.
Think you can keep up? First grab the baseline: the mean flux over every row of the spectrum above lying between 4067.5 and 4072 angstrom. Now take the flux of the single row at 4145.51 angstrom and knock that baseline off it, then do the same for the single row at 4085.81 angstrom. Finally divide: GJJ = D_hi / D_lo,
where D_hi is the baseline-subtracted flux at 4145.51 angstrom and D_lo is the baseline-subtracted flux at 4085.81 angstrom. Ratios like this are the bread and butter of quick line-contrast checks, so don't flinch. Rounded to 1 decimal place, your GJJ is 0.2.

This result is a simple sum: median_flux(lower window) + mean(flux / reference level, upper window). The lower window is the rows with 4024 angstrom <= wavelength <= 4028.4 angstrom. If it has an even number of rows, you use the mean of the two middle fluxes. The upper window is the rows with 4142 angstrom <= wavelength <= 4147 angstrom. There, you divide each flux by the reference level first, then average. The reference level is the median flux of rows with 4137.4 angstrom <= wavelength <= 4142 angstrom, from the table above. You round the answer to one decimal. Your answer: 6.5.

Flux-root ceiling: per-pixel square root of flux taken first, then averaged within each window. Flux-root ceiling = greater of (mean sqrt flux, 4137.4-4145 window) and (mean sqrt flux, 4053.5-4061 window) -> 2.50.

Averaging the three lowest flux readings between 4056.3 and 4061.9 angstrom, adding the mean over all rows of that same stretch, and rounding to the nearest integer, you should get 11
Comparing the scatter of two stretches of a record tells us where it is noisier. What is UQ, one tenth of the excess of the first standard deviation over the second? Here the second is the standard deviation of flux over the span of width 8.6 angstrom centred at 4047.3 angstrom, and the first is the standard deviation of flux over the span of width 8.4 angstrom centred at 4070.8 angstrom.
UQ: -0.03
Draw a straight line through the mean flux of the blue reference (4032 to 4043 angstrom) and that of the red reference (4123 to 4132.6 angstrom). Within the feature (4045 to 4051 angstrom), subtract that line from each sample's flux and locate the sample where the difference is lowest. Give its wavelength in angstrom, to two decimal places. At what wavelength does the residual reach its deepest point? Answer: 4045.55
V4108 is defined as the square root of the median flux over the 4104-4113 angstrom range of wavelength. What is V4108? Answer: 2.60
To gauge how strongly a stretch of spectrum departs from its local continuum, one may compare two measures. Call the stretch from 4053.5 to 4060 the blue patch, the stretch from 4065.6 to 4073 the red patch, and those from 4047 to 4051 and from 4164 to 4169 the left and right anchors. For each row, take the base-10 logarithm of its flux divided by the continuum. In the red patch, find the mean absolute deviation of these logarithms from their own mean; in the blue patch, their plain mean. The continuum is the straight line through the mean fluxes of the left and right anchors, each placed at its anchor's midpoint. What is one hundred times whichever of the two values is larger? 11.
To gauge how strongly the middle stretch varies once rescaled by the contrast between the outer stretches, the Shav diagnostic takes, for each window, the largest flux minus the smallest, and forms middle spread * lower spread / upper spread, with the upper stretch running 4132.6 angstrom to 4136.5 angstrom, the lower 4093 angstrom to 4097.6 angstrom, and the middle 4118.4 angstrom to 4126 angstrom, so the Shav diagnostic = 4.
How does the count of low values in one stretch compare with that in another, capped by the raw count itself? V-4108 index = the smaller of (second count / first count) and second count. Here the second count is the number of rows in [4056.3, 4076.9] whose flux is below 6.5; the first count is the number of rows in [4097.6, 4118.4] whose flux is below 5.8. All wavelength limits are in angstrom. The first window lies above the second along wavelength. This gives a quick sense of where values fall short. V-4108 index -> 8.5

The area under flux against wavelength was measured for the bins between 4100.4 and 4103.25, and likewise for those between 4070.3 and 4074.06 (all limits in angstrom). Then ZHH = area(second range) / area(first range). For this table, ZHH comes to 0.97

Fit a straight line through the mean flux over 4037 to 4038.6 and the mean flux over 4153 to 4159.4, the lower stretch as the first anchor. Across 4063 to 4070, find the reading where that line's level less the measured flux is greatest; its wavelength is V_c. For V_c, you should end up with 4063.29 angstrom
